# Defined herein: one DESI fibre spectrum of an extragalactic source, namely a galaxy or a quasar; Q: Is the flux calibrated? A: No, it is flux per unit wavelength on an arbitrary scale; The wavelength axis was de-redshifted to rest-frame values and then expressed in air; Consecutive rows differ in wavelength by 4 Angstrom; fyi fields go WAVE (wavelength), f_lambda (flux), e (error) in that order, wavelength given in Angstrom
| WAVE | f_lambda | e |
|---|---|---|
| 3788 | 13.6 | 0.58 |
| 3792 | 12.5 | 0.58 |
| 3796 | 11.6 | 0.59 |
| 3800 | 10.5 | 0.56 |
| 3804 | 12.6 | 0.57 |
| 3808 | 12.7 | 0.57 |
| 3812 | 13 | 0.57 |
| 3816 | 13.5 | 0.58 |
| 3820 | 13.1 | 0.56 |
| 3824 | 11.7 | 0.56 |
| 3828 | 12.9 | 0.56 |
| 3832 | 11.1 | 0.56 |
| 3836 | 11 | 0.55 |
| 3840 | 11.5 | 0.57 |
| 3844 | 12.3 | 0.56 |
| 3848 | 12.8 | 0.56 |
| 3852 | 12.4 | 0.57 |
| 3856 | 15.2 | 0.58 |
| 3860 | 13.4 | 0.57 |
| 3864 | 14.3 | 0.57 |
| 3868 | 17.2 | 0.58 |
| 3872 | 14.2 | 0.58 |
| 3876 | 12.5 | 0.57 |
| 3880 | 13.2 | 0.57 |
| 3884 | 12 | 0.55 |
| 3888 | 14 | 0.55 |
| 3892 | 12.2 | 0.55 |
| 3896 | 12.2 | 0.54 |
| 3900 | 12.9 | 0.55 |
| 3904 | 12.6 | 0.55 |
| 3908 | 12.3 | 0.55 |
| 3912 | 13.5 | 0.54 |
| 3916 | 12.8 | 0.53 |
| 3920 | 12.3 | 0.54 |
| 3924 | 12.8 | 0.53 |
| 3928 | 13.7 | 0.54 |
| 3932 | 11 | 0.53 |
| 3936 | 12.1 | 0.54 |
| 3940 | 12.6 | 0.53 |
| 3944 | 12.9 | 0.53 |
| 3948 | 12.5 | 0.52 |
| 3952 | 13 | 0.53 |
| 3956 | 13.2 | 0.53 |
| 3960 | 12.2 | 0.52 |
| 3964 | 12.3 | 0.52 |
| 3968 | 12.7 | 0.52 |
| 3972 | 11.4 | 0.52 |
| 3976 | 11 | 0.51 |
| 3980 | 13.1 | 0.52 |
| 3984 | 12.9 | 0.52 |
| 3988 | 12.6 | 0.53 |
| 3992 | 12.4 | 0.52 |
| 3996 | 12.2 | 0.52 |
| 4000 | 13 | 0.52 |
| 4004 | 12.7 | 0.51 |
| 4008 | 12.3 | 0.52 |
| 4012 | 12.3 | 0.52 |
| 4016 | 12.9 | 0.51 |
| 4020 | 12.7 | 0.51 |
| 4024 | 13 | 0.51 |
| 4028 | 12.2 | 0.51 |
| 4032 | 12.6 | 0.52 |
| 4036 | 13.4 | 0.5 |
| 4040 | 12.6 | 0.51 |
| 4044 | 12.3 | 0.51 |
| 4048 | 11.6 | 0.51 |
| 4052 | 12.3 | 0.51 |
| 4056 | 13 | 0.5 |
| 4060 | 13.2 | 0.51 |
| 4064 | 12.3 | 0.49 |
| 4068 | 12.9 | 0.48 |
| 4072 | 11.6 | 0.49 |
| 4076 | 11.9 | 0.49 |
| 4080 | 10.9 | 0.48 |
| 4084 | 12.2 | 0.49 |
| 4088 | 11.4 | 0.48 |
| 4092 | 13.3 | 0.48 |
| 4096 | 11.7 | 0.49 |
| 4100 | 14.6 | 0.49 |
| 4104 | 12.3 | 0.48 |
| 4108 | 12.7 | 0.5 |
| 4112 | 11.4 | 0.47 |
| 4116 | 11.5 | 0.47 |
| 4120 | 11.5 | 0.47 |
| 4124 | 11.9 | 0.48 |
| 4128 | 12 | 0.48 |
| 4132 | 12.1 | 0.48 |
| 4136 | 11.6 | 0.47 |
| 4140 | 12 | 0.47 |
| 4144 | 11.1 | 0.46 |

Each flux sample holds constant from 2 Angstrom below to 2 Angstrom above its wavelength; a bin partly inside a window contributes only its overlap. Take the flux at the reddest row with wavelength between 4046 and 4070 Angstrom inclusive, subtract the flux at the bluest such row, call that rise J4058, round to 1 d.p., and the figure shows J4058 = 1.3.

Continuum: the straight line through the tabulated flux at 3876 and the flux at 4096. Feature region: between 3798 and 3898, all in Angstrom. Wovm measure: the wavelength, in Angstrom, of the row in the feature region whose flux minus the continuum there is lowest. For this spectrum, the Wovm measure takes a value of 3800 Angstrom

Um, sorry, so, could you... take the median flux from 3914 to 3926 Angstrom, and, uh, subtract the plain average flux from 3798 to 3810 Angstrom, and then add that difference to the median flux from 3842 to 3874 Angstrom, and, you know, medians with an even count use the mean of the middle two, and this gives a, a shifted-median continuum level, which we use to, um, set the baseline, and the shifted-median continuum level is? 14.7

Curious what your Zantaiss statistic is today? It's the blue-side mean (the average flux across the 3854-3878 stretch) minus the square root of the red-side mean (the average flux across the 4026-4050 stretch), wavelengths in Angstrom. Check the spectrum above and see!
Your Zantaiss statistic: 10.9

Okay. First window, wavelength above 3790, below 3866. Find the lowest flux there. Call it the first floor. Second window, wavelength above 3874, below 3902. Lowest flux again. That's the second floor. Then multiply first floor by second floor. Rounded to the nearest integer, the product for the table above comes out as 126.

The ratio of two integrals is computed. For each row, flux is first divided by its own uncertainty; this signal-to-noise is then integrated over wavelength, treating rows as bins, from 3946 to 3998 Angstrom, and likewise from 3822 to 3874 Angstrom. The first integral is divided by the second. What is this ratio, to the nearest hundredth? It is 1.03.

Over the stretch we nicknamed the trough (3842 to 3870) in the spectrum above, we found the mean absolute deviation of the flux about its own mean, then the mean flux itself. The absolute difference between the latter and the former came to 12.6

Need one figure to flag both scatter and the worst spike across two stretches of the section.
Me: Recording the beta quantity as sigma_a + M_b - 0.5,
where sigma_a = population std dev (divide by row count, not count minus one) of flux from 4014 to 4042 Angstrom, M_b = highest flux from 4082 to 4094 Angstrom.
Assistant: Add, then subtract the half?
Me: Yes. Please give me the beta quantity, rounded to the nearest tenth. 13.1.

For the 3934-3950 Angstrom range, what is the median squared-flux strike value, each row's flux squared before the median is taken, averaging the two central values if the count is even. 157.5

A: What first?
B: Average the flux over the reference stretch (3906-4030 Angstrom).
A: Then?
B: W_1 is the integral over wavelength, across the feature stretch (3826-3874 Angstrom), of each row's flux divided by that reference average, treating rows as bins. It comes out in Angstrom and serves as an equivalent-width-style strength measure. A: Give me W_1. 50.5 Angstrom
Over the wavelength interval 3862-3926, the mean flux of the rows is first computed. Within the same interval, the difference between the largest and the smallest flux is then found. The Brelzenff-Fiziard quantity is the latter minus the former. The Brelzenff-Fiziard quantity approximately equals -8.0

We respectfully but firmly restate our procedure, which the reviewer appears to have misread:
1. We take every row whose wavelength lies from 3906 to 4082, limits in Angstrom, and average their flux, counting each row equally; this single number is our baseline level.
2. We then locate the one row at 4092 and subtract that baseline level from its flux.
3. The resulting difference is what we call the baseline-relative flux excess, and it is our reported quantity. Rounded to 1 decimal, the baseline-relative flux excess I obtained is 0.8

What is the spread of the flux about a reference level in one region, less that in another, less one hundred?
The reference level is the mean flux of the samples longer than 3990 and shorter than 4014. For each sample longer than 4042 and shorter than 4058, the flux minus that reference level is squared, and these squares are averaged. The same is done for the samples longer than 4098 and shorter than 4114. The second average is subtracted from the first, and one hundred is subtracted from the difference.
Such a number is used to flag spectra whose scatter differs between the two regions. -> -101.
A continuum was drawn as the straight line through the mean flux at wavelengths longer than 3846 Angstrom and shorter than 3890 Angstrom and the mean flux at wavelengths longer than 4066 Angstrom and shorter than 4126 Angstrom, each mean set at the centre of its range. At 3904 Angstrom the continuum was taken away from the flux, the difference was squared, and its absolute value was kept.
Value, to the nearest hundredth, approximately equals 0.79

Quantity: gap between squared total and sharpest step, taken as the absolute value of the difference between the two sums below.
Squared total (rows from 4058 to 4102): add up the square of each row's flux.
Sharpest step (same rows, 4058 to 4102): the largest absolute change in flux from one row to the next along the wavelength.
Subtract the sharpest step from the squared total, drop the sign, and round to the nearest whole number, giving 1690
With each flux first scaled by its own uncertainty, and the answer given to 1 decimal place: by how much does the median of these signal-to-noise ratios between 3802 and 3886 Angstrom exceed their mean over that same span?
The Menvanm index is -0.1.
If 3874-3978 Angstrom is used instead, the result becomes 0.1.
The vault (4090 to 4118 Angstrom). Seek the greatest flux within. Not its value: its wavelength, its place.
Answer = 4100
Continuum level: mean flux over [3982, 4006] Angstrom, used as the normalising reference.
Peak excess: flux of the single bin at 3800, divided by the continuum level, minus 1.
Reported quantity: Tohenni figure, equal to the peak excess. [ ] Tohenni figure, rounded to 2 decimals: -0.17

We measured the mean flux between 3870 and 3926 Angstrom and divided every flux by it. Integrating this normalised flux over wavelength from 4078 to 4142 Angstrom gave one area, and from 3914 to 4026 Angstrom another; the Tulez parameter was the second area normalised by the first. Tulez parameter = 1.82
